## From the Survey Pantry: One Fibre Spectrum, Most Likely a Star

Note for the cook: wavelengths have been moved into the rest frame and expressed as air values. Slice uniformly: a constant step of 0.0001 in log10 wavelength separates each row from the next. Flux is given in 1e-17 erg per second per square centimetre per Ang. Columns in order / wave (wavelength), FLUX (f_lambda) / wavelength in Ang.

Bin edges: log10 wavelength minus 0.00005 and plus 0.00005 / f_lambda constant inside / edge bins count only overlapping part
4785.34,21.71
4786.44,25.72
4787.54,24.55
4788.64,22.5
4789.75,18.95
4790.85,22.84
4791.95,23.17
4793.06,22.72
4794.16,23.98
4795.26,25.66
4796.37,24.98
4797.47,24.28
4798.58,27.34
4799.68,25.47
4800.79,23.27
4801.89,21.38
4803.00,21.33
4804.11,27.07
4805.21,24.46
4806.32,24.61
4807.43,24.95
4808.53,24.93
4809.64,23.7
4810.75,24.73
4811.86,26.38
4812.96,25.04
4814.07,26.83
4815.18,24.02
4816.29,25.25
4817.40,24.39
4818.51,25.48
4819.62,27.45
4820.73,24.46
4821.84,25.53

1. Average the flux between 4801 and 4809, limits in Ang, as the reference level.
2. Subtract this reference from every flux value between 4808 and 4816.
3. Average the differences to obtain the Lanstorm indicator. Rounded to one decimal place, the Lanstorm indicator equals 1.0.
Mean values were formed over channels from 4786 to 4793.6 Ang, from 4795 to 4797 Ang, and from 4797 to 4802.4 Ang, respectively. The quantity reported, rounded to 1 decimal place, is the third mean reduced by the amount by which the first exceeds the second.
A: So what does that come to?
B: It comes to 26.7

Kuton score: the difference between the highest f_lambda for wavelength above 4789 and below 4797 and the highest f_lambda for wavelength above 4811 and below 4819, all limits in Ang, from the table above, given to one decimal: -1.2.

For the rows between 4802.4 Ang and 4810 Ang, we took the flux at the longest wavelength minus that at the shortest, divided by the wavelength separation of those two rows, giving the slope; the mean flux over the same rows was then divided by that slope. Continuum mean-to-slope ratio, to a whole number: 68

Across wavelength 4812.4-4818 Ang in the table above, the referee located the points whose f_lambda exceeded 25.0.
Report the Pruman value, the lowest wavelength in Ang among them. 4812.96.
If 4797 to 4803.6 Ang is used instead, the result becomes 4798.58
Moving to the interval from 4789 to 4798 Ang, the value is 4795.26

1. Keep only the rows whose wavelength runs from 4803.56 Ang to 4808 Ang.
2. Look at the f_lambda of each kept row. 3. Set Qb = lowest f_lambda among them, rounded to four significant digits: 24.46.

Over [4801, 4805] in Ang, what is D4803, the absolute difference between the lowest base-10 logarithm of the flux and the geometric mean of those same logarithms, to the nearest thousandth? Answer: 0.034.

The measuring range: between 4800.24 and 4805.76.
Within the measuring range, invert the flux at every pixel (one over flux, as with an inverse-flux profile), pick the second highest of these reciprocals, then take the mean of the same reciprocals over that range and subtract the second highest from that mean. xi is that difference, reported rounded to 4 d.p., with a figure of -0.0039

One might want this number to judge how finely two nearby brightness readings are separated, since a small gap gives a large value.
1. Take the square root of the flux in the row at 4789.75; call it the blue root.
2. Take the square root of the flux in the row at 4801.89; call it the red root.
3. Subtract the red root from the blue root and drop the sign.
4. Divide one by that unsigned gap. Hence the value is 3.7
